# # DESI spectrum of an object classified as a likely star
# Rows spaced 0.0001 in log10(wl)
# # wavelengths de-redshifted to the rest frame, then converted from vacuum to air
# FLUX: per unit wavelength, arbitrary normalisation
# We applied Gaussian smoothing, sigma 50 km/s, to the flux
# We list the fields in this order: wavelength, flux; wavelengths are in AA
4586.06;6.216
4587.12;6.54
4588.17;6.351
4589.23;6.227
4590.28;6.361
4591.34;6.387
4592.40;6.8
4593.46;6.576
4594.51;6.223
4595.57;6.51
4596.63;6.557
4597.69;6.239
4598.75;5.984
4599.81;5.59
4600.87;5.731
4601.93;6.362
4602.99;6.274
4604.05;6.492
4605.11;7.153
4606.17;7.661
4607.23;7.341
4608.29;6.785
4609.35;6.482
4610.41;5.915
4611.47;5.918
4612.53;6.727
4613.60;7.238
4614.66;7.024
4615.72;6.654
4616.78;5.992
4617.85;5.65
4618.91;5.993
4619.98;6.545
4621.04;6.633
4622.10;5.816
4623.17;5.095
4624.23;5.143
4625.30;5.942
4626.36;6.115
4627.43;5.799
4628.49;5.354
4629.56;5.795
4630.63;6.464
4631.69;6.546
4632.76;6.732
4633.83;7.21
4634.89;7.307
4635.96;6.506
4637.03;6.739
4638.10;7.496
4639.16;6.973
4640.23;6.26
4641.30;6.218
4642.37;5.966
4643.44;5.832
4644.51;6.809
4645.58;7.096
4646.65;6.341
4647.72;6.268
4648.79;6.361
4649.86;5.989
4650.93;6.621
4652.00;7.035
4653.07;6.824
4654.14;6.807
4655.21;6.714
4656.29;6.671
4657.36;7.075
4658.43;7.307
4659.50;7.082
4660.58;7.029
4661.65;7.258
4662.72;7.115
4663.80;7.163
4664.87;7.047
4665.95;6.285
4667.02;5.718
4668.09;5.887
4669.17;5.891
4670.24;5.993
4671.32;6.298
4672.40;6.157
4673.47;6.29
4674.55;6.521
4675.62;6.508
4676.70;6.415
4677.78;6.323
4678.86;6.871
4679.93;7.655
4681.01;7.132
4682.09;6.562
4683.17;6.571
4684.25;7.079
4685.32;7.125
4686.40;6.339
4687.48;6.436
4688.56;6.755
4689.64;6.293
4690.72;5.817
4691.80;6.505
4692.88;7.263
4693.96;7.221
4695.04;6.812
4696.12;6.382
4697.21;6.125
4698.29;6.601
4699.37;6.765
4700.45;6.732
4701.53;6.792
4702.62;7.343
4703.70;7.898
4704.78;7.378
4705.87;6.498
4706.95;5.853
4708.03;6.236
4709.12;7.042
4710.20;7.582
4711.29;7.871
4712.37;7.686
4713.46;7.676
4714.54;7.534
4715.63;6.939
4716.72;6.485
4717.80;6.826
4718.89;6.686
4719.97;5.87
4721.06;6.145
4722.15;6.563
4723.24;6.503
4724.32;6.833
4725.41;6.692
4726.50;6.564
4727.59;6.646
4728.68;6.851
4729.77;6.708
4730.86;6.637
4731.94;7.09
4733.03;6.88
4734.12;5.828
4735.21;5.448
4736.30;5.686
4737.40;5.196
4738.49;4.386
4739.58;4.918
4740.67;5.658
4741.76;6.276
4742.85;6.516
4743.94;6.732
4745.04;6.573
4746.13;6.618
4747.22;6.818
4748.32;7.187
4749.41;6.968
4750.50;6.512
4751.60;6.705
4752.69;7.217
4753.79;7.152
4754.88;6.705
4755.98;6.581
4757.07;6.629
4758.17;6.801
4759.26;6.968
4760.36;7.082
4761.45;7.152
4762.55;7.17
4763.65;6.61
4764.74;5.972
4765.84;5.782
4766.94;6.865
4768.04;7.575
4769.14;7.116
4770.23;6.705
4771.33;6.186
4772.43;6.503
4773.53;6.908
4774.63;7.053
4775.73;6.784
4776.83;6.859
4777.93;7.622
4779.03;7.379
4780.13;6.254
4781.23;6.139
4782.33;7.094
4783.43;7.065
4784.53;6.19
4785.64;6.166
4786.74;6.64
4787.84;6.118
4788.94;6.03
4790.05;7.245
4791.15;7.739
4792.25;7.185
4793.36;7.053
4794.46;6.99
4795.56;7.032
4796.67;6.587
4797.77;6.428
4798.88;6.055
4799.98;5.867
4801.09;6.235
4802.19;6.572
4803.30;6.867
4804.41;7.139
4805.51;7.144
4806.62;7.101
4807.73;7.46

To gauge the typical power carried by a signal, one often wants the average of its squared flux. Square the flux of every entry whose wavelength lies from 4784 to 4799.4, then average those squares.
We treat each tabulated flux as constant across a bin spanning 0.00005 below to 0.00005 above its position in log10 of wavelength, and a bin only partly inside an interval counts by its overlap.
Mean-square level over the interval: 44.8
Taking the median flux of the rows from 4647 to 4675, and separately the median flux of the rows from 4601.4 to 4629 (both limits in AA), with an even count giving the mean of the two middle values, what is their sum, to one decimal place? 13.0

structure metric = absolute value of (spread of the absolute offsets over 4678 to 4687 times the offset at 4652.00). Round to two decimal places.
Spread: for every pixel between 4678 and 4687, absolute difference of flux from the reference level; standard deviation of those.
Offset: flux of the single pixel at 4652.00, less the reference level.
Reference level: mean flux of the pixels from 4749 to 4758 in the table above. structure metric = 0.05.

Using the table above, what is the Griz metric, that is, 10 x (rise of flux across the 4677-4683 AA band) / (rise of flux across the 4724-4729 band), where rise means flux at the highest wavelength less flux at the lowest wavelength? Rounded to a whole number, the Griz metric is 133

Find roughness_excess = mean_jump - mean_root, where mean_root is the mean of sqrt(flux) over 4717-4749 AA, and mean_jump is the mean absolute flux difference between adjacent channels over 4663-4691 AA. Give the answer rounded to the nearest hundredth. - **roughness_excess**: -2.20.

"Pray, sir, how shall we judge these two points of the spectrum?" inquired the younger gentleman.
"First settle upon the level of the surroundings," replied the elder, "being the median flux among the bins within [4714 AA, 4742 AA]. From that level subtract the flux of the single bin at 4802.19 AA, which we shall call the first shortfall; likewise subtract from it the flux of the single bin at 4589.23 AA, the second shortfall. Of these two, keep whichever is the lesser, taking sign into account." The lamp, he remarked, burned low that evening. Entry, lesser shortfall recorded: 0.0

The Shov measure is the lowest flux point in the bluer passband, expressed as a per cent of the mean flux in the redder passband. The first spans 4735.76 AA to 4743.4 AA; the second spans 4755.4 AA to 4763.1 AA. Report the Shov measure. 63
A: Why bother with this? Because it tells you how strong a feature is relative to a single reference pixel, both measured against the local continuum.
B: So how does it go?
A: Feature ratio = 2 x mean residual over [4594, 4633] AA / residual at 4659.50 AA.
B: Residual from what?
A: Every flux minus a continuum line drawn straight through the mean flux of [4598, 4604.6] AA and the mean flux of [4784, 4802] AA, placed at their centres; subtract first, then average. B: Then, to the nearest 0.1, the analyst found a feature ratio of 0.4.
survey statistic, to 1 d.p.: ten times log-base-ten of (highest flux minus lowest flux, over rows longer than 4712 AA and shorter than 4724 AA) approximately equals 2.6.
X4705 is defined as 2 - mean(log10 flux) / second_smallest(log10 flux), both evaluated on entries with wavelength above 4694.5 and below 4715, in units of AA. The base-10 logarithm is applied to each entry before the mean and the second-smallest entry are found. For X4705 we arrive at 0.929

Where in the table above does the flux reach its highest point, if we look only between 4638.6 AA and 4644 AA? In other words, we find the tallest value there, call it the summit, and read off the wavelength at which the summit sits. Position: 4639.16 AA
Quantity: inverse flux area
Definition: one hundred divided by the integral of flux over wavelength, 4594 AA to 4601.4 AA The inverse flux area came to 2.21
